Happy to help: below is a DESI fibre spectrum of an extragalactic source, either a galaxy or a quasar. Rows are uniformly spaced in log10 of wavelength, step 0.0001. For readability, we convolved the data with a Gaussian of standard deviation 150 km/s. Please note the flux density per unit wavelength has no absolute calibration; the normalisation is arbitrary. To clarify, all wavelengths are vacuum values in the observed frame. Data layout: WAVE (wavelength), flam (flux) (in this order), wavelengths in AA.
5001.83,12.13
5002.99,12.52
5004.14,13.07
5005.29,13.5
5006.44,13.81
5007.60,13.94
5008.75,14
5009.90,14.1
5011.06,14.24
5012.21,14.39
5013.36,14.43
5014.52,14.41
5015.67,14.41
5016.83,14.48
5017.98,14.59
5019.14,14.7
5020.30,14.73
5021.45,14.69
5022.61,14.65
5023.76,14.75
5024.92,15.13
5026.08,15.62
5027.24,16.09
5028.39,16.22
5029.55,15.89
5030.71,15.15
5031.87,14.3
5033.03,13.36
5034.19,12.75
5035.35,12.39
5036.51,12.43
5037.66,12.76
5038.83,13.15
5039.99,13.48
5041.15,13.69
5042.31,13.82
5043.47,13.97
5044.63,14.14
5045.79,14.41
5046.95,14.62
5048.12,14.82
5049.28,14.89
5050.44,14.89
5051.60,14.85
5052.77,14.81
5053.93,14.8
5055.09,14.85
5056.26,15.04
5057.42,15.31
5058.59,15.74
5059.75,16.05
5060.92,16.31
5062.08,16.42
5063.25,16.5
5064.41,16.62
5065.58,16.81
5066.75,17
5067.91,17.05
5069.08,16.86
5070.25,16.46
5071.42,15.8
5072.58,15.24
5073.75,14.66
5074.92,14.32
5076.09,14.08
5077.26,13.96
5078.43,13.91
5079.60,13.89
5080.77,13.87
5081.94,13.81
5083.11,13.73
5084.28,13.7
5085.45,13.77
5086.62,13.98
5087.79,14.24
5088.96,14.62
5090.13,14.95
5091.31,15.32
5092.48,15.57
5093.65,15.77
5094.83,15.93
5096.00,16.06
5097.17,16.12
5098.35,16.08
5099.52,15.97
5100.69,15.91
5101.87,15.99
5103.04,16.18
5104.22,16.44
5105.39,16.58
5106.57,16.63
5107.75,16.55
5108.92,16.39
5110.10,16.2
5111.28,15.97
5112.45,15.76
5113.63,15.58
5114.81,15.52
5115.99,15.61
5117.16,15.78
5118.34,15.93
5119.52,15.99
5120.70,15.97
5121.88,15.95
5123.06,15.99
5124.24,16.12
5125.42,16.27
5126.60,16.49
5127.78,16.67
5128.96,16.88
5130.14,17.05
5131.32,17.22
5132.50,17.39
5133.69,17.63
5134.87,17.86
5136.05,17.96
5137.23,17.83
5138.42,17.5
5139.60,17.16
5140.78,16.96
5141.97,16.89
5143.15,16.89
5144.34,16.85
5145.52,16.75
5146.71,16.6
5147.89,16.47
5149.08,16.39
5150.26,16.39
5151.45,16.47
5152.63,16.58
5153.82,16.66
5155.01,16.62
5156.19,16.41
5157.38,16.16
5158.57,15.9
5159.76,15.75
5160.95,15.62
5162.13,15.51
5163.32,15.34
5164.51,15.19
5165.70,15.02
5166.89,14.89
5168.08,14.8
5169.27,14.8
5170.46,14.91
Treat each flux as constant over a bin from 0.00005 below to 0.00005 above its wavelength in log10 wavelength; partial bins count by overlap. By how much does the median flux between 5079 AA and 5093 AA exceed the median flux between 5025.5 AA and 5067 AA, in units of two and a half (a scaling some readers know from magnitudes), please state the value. -0.4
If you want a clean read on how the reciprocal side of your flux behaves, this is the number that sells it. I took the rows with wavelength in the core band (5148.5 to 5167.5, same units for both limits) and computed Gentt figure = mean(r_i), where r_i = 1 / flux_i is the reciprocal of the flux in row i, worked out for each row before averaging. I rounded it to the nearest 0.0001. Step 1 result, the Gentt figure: 0.0629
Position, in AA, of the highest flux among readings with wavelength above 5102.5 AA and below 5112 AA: 5106.57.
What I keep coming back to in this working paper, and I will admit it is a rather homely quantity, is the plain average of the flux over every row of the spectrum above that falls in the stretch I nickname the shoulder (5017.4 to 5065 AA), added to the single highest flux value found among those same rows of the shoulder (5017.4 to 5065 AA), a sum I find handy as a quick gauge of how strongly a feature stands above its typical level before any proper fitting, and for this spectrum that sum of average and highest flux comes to 31.3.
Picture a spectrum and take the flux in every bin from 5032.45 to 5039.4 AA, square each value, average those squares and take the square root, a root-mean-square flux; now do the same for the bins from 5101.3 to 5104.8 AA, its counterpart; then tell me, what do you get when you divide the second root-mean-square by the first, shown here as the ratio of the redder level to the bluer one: 1.26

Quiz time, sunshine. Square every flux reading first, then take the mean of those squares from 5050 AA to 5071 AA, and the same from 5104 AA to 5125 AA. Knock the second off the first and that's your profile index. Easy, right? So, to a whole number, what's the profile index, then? -4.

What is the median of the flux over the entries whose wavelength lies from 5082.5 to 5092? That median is 14.11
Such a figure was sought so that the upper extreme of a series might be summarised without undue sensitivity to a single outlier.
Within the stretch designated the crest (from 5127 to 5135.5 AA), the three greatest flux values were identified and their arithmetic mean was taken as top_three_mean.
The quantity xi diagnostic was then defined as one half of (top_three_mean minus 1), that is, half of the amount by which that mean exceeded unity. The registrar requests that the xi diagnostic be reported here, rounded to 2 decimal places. 8.31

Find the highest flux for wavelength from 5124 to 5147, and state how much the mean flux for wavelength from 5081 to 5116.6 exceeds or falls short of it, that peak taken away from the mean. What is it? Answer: -2.5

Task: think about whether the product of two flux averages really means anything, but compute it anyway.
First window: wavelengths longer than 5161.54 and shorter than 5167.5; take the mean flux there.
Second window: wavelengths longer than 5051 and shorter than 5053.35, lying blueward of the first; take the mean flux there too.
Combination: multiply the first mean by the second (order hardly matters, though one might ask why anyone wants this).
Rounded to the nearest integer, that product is 225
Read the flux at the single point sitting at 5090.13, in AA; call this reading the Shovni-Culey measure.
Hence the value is 14.95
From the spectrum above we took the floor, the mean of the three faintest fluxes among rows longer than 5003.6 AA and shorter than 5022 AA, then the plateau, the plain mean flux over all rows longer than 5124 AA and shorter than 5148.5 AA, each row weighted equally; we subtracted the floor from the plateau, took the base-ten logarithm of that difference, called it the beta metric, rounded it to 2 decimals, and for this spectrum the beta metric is 0.55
